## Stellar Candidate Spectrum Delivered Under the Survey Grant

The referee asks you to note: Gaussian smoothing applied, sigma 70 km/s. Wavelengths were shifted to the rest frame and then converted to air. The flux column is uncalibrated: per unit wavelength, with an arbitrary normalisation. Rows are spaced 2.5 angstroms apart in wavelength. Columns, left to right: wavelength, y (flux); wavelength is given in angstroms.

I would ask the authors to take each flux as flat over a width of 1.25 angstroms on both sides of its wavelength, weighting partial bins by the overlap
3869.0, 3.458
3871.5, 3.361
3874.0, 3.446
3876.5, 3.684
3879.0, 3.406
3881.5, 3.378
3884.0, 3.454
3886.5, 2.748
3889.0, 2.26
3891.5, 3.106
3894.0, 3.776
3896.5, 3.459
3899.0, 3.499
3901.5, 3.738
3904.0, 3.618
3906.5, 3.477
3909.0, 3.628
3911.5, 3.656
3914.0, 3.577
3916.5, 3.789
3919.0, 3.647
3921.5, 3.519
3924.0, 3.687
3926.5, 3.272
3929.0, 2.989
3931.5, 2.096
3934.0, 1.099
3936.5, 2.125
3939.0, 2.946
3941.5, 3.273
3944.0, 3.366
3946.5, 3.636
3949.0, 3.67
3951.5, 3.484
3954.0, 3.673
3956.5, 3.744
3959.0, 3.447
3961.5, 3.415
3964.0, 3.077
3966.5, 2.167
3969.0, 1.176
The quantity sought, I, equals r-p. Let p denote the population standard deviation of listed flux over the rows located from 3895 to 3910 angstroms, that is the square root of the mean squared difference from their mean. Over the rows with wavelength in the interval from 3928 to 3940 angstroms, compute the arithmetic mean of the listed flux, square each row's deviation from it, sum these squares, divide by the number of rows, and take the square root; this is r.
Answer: 0.59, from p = 0.10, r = 0.692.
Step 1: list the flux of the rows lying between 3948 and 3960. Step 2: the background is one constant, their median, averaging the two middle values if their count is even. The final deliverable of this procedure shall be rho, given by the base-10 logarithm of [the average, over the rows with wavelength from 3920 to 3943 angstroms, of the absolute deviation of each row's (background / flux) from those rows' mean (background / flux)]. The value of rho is -0.3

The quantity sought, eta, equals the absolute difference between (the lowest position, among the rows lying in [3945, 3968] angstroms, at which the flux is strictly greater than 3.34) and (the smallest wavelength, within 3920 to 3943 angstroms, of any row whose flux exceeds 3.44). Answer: 25.0 angstroms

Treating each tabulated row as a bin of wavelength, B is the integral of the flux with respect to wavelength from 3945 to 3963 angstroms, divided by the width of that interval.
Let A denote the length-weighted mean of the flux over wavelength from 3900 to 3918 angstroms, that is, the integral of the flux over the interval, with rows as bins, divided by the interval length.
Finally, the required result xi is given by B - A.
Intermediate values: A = 3.64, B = 3.57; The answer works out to -0.07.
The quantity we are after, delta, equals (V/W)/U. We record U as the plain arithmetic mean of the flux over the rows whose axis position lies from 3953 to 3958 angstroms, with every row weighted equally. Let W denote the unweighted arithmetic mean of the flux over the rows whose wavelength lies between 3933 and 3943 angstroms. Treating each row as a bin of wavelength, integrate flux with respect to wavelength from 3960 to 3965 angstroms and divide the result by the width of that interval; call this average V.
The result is 0.37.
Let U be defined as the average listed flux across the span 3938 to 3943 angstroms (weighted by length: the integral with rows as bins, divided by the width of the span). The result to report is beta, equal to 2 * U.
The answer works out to 6.3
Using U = 3.1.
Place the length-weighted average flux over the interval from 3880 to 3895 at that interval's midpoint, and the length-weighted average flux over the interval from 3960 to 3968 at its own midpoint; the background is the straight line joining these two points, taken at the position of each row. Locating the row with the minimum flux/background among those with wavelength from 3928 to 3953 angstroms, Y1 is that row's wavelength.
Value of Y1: 3934.0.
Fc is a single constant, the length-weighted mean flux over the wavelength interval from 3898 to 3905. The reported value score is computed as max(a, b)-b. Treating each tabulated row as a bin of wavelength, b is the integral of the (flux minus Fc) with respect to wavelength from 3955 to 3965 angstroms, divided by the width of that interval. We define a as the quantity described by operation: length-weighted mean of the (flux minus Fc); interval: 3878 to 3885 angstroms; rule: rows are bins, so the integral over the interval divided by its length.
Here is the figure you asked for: 0.00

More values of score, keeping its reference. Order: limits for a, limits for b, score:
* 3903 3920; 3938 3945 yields 0.43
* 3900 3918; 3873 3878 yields 0.08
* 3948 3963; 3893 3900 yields 0.00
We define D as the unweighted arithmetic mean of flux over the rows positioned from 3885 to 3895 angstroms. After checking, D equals 2.97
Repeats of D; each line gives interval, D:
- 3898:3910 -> 3.59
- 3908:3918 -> 3.66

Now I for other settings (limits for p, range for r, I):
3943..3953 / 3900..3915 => -0.04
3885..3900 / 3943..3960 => -0.38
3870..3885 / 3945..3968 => 0.36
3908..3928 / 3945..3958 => -0.06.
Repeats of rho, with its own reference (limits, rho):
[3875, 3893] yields -0.8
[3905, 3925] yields -1.7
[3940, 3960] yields -1.4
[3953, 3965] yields -1.2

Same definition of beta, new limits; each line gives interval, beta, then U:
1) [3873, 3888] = 6.7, 3.3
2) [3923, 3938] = 5.1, 2.5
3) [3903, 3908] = 7.1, 3.5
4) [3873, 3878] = 7.1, 3.6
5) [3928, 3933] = 4.9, 2.4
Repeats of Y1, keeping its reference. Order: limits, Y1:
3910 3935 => 3934.0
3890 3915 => 3891.5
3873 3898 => 3889.0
